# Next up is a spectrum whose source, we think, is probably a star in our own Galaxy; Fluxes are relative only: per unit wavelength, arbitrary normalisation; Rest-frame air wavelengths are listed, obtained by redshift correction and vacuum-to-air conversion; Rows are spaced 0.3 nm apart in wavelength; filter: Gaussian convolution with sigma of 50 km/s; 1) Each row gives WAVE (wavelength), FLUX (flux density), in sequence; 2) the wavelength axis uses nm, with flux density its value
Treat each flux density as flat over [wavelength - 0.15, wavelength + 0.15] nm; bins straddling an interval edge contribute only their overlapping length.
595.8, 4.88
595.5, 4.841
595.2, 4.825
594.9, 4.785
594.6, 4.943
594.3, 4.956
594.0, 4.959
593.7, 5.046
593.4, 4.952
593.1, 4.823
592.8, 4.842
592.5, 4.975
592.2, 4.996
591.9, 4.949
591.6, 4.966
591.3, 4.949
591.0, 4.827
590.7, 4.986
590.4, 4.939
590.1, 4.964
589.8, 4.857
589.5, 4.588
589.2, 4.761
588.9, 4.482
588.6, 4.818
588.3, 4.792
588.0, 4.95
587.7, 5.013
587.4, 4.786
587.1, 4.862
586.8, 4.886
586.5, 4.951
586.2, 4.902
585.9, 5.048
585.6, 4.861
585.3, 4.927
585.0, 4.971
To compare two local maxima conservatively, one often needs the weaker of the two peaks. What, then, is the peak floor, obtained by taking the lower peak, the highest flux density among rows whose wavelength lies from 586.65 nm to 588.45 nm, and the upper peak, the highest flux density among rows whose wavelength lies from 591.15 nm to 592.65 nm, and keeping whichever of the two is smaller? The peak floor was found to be 5.00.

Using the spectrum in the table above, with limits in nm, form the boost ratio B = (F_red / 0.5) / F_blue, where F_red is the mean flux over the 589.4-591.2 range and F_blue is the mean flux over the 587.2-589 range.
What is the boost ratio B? 2.02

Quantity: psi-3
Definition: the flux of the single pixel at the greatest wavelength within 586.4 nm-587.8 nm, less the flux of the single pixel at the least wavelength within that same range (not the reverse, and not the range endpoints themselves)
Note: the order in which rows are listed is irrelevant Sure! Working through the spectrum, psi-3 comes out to 0.06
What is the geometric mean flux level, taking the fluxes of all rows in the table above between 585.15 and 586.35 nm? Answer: 4.93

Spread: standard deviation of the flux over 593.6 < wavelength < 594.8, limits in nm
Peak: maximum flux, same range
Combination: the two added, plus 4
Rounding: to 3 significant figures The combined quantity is 9.09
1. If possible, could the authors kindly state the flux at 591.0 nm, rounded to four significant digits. 4.827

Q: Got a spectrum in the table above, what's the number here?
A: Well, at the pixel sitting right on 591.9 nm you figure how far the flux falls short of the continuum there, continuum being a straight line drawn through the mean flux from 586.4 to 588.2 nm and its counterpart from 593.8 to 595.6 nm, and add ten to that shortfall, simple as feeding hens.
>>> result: 9.9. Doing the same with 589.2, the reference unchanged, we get 10.1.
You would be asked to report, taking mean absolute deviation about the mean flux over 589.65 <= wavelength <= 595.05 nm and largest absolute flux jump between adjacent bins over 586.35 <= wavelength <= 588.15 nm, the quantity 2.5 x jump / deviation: 10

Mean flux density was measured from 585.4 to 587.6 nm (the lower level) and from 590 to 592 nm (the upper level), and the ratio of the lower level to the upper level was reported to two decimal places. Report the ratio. 0.99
